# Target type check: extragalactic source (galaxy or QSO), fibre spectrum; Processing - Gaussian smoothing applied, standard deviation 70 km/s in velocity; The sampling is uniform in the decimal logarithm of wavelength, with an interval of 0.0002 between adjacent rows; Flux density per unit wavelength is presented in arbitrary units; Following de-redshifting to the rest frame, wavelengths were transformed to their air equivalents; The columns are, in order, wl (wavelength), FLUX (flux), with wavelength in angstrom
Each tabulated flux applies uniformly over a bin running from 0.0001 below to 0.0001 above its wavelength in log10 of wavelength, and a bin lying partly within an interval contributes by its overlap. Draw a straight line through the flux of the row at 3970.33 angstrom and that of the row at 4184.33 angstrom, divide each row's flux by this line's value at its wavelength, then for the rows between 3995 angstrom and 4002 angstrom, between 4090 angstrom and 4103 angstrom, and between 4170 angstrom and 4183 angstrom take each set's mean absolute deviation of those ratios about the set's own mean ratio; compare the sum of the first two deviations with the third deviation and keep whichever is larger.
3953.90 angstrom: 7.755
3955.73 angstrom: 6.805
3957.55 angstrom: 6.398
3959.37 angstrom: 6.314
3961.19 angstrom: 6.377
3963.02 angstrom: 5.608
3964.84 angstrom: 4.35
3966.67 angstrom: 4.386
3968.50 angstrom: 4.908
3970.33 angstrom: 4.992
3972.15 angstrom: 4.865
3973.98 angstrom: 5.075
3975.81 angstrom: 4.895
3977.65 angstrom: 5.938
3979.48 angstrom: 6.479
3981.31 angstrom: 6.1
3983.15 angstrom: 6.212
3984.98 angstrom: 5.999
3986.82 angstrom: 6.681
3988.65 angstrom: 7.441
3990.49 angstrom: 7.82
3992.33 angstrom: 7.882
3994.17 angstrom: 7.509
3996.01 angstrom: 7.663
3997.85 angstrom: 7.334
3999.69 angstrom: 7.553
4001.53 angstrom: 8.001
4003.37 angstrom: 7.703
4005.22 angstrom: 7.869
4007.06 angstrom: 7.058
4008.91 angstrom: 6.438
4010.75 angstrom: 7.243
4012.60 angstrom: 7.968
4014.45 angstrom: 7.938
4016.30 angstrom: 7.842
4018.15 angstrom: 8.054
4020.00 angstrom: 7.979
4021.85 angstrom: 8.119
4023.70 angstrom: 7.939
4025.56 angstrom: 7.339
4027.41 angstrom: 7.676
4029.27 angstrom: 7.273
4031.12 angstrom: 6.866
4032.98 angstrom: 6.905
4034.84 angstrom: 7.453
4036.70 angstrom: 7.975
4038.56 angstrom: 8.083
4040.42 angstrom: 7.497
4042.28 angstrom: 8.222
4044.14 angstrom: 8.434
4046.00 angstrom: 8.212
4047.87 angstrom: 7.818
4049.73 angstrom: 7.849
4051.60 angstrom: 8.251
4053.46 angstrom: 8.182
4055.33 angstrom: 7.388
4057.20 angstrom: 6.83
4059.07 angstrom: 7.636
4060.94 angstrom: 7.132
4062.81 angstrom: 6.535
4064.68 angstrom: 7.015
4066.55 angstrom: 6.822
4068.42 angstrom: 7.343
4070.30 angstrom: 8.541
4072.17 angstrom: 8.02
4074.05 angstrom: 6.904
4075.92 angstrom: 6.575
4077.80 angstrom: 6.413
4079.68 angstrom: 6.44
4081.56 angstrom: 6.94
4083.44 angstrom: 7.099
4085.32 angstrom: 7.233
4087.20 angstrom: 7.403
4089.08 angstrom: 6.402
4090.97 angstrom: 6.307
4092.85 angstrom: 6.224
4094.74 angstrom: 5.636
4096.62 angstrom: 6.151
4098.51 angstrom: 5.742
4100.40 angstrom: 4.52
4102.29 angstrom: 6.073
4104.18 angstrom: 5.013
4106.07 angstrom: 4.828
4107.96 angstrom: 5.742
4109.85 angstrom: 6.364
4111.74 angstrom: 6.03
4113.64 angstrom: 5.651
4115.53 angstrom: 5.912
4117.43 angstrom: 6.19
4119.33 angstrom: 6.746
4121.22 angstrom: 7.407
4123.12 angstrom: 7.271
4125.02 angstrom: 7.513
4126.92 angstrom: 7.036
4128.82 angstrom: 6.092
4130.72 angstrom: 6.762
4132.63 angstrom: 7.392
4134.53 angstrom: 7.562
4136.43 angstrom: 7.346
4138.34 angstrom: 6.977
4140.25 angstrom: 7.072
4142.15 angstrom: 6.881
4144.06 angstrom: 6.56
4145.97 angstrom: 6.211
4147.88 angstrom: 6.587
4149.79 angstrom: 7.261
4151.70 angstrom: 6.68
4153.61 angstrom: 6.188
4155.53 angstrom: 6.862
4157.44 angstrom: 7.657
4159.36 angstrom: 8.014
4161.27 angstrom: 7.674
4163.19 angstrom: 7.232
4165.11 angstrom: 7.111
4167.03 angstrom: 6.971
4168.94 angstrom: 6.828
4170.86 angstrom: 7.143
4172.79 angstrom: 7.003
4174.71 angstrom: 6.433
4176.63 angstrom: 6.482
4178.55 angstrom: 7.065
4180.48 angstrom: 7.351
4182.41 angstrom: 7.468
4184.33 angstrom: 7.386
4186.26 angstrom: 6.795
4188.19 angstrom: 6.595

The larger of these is 0.11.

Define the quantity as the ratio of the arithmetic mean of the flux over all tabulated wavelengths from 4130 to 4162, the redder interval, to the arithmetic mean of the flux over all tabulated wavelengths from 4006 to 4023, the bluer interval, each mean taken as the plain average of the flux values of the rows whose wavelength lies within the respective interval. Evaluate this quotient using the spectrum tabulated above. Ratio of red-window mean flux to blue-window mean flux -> 0.9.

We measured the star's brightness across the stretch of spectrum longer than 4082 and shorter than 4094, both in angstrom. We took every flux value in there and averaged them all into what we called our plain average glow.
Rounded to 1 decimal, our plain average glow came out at 6.8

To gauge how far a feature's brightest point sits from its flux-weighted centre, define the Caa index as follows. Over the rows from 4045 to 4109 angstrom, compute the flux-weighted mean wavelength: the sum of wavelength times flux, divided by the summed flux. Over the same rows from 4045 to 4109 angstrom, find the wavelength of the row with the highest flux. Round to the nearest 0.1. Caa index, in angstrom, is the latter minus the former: -4.4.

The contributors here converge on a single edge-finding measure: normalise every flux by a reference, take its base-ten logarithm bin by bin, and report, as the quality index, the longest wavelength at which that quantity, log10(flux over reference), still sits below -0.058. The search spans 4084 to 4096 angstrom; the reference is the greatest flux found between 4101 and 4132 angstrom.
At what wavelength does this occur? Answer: 4094.74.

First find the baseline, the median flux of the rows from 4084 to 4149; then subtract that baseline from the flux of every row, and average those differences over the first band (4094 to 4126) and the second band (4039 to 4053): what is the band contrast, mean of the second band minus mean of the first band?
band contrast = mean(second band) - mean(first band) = 2.0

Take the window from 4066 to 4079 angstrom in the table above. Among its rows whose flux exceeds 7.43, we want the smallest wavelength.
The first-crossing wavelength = 4070.30 angstrom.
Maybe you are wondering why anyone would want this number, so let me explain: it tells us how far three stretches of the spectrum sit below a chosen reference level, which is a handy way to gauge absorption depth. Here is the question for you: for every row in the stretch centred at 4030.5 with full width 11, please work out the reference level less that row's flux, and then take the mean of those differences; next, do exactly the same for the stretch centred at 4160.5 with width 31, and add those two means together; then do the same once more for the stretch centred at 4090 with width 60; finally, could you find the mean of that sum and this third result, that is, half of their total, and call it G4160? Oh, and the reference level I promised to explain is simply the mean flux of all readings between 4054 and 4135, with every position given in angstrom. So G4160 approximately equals -0.40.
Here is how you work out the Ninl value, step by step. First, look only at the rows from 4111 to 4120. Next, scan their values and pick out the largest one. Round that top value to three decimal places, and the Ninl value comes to 6.746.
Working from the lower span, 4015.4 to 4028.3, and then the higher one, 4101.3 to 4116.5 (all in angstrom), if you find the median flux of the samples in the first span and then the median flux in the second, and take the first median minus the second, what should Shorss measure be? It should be 2.1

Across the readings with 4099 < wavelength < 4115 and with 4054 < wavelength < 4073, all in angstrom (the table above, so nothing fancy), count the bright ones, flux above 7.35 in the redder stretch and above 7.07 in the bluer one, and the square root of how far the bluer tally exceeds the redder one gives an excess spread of 2.4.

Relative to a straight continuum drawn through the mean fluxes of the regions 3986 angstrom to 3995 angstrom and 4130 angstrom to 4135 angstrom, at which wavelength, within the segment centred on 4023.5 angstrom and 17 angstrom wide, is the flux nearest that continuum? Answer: 4025.56 angstrom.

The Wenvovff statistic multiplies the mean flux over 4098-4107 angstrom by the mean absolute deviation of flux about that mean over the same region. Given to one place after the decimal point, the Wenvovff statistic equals 2.8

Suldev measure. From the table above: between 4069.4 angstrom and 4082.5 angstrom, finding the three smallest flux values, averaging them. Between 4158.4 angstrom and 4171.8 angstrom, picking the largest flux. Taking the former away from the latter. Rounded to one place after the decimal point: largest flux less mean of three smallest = 1.5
